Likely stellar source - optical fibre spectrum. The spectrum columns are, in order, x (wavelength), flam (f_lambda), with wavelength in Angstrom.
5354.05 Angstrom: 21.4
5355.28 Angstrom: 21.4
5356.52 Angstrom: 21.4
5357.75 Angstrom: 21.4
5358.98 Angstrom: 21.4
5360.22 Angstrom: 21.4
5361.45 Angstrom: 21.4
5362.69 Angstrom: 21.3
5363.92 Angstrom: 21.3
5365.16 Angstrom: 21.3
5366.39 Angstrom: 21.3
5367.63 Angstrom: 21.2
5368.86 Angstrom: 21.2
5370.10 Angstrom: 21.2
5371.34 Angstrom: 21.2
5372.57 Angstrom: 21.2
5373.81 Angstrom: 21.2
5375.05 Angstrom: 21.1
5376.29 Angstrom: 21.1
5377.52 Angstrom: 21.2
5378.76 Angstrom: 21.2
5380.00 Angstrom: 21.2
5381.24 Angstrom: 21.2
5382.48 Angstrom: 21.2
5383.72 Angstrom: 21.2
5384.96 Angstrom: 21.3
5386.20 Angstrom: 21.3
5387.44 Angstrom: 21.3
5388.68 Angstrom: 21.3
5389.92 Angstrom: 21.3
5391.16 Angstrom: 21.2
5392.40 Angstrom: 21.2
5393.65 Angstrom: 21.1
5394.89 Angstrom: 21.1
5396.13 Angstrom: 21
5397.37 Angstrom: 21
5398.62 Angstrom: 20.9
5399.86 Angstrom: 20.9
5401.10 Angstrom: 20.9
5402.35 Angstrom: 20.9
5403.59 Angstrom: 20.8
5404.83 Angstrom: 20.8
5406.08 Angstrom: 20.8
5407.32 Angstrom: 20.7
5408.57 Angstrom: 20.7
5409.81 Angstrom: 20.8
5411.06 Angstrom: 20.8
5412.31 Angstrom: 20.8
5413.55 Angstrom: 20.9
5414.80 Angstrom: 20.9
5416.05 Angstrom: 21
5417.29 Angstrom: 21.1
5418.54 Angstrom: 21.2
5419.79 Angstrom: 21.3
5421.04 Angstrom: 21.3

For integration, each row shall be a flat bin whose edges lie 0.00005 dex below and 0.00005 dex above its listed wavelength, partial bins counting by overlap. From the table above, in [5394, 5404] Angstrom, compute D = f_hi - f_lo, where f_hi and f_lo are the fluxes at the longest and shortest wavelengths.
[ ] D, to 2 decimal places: -0.30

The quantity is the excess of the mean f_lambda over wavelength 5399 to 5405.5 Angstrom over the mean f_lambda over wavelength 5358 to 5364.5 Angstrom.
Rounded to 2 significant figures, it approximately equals -0.50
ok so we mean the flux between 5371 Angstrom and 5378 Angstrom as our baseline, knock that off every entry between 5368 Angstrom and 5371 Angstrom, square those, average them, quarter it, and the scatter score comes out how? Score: 0.000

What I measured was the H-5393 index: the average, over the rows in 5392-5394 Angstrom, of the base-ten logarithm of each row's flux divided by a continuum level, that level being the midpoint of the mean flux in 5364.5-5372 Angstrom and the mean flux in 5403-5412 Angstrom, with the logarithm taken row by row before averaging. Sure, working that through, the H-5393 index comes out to 0.0030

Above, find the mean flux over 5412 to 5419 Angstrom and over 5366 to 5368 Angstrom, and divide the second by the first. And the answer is 1.01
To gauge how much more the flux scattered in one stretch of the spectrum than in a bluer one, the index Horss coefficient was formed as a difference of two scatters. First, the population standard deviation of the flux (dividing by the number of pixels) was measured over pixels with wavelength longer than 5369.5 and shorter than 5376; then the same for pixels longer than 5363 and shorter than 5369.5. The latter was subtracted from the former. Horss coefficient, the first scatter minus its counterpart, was -0.01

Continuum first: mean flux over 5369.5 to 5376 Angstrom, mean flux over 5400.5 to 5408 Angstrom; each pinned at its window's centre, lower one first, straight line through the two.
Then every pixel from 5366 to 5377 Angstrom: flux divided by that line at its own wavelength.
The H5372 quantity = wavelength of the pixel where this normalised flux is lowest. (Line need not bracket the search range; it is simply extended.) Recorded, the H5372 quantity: 5375.05 Angstrom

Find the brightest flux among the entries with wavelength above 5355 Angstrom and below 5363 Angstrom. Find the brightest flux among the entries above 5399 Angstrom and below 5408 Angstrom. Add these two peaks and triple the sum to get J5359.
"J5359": 127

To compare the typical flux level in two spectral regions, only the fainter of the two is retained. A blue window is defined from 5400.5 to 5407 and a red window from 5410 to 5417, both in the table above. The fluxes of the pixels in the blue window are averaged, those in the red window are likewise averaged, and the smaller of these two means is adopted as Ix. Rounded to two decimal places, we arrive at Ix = 20.84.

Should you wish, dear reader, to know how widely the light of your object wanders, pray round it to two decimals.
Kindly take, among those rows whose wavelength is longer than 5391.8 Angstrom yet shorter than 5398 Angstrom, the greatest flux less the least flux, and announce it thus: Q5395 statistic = 0.20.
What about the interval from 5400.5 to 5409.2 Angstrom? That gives 0.20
